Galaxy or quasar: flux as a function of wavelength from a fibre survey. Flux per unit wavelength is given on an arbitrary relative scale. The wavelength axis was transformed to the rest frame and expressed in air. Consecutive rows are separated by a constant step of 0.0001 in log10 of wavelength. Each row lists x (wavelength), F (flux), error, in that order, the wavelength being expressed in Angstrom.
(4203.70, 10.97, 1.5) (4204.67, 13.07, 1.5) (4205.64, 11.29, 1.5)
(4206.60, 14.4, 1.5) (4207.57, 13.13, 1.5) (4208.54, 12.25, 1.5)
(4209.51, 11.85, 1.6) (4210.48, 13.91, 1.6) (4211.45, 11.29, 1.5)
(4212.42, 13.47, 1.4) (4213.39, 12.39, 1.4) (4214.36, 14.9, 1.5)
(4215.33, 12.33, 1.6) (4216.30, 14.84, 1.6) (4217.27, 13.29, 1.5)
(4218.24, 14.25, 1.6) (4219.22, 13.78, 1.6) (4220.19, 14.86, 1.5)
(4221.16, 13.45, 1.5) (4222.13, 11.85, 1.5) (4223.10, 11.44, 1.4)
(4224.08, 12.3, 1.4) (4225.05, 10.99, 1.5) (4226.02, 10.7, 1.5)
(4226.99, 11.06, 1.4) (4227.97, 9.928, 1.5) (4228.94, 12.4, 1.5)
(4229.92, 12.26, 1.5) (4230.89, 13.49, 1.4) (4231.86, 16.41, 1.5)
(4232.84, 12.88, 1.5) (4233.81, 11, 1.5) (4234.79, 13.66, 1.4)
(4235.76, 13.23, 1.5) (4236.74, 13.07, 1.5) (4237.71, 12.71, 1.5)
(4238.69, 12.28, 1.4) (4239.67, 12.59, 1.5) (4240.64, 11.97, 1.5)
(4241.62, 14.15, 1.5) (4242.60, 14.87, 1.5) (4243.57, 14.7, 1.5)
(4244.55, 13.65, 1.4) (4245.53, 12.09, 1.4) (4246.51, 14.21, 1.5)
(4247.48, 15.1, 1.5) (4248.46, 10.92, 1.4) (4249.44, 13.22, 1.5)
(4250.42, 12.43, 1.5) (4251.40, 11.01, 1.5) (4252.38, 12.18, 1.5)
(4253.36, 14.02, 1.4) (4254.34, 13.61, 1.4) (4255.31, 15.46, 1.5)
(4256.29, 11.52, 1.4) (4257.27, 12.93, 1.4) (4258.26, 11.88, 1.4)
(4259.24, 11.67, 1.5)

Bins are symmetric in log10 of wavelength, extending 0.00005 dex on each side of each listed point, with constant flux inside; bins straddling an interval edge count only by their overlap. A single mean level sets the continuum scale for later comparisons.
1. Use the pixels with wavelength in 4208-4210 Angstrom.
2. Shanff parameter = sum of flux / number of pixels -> 12.1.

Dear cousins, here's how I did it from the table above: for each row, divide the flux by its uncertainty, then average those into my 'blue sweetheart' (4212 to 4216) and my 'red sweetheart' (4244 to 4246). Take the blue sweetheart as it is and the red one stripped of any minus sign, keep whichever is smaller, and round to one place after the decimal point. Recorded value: 9.0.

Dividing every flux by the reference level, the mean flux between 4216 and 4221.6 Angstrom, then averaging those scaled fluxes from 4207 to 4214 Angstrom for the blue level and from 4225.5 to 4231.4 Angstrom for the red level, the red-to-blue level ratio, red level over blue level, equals 0.92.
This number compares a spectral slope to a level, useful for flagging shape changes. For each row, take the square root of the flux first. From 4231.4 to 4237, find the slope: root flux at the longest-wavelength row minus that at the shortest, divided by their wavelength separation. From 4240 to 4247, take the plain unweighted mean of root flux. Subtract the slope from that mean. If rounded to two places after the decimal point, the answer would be 3.78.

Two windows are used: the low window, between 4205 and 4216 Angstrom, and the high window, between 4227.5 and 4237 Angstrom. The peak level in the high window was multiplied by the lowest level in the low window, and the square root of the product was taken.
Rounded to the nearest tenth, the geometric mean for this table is 13.6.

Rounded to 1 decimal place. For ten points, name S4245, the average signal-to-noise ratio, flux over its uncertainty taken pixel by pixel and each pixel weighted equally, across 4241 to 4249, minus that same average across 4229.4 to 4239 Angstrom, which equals 0.4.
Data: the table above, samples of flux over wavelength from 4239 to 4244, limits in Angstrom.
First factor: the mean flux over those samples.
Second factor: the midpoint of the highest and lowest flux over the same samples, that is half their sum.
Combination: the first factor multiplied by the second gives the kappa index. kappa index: 183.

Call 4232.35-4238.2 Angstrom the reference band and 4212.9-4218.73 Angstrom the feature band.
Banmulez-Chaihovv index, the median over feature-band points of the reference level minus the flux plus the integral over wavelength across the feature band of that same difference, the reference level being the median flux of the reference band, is -5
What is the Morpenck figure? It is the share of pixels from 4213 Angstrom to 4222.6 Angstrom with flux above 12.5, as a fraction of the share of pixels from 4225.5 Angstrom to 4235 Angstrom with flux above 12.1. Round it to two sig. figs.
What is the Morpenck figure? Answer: 1.2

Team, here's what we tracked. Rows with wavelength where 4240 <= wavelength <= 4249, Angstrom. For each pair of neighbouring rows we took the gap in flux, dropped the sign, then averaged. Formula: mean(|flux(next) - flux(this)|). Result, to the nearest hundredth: 1.61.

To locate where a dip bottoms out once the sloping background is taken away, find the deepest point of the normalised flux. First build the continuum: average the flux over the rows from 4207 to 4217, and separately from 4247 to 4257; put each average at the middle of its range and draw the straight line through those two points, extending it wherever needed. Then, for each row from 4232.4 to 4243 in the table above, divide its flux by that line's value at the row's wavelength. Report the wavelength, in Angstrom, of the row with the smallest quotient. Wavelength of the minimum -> 4233.81 Angstrom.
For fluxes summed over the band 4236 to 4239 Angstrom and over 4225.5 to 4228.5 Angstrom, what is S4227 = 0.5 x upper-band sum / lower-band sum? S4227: 0.601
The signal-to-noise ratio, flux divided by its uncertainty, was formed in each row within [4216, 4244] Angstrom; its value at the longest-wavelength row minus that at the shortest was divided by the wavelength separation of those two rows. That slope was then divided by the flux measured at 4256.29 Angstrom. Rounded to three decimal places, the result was 0.002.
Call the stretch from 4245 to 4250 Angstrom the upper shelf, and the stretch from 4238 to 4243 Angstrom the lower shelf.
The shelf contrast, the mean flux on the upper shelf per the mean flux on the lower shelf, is 1.00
